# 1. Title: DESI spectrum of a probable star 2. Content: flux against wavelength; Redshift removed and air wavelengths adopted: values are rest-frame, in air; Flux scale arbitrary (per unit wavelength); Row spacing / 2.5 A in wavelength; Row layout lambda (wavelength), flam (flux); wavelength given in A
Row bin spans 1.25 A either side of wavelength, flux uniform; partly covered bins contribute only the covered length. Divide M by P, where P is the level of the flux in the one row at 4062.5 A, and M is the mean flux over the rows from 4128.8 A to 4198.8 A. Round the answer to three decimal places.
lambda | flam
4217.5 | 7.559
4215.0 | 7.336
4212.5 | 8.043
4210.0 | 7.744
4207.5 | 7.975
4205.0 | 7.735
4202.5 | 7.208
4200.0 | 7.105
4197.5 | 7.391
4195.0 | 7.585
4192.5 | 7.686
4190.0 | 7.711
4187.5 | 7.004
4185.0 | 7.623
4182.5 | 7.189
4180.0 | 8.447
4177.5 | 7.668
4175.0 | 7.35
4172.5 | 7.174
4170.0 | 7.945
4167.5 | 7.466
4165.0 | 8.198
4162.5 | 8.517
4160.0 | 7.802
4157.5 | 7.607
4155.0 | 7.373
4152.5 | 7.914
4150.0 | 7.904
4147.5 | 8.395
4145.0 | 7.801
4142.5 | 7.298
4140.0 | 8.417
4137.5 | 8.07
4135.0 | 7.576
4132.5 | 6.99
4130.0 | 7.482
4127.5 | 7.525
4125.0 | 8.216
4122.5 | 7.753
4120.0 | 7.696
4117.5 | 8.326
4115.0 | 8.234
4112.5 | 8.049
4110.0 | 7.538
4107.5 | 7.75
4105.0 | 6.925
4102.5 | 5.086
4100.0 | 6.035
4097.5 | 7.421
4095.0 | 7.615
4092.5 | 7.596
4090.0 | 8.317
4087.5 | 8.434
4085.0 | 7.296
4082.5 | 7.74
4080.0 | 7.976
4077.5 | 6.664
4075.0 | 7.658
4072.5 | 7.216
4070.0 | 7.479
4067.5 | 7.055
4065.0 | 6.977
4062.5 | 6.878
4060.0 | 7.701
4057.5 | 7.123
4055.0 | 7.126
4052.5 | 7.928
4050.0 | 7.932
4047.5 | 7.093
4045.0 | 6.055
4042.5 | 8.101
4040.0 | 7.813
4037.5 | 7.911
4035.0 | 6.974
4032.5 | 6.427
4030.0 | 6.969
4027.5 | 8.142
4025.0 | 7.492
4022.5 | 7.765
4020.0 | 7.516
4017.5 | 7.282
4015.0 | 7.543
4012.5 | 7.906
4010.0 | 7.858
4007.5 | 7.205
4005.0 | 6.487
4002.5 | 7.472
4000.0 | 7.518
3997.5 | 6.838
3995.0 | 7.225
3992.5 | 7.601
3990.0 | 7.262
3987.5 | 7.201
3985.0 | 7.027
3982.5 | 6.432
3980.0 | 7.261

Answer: 1.119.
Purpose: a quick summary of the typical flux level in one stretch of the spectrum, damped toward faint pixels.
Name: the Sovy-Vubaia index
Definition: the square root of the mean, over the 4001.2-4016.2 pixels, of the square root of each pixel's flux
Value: 1.65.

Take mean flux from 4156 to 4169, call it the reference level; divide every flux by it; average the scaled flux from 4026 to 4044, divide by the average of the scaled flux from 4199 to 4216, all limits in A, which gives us 0.98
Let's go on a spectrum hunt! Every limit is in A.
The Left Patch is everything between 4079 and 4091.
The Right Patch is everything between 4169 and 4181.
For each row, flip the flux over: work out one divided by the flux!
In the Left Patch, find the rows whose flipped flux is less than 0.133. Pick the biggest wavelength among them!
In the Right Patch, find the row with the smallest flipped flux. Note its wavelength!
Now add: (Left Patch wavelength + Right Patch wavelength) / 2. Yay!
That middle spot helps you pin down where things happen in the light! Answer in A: 4135.0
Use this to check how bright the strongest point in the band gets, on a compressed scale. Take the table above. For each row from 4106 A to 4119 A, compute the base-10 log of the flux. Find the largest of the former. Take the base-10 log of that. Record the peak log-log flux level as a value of -0.036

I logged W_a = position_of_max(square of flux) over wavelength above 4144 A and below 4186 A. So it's 4162.5 A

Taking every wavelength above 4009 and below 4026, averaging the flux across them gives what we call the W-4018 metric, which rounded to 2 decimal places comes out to 7.62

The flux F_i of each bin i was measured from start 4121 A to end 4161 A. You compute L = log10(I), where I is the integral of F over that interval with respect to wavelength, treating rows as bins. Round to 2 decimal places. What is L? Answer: 2.49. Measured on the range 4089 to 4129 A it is 2.48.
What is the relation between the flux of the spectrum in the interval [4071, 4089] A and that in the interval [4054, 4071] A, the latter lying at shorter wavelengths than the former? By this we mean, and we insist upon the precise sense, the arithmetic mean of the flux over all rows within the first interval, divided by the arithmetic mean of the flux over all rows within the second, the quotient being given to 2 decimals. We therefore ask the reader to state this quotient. 1.05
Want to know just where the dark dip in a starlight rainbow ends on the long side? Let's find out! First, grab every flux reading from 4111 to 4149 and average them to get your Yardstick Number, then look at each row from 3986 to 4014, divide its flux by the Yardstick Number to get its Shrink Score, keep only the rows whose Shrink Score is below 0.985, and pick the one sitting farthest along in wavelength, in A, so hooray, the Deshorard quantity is 4007.5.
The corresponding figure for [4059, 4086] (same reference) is 4085.0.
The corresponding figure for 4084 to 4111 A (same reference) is 4110.0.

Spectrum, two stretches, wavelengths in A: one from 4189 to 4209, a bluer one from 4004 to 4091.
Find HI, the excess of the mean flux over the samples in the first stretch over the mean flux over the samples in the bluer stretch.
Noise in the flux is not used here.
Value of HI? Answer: 0.12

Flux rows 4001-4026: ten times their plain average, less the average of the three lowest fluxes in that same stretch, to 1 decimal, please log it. 67.5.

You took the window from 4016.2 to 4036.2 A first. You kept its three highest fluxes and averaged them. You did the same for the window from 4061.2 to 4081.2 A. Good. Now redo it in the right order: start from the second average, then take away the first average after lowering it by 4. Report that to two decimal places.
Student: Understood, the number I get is 3.90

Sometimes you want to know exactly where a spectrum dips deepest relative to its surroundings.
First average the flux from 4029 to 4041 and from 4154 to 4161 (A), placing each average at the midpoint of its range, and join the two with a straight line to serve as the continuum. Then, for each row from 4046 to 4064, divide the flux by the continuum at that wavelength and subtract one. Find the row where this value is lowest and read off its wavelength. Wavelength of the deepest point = 4062.5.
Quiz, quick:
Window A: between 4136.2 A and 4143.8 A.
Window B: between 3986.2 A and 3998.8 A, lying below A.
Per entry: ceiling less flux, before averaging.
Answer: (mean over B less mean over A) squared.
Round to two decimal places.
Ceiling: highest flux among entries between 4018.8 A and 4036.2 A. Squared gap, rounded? 0.49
